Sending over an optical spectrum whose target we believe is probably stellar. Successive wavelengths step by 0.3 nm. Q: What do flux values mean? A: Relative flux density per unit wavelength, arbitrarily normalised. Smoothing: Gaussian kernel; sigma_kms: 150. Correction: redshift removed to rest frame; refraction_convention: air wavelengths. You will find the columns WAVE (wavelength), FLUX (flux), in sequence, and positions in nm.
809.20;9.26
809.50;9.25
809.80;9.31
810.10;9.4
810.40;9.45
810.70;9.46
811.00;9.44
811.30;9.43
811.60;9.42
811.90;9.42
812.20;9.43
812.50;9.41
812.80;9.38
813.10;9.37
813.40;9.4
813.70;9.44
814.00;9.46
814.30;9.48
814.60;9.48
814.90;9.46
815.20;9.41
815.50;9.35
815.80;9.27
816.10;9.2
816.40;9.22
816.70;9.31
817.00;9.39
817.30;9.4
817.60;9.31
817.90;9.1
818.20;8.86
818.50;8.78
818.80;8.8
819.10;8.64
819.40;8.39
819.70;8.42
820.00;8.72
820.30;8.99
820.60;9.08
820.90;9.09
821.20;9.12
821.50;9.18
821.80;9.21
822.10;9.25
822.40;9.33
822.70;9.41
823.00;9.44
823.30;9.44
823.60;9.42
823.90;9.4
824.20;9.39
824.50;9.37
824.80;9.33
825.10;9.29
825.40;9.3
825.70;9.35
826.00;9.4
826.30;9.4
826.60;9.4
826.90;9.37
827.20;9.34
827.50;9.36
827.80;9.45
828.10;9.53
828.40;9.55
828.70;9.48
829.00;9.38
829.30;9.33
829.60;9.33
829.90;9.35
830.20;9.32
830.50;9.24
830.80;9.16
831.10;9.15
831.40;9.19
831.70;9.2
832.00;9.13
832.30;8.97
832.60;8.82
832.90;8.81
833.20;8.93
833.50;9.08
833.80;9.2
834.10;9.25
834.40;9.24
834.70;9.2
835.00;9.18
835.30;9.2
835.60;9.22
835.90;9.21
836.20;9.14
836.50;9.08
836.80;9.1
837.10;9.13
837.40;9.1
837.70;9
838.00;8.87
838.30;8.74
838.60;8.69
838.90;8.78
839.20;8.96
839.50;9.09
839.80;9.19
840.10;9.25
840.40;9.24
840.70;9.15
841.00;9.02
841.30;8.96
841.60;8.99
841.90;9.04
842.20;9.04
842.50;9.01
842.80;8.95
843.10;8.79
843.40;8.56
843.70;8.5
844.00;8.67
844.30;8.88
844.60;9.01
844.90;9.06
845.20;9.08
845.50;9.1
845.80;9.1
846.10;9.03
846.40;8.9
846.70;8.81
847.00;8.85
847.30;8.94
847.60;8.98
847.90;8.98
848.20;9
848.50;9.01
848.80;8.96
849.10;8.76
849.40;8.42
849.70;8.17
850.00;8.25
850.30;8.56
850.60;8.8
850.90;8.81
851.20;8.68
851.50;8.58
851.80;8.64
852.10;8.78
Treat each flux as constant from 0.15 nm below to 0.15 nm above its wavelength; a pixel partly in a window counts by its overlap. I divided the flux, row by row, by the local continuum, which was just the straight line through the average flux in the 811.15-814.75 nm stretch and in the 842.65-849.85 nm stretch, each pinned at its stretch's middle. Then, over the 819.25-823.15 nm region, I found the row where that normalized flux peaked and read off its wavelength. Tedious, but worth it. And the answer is 823.00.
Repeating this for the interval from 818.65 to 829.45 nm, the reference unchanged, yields 828.40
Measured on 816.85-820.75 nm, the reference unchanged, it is 817.30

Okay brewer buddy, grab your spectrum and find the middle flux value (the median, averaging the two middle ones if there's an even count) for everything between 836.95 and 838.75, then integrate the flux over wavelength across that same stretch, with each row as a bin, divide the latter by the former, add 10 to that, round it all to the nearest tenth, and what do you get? 11.8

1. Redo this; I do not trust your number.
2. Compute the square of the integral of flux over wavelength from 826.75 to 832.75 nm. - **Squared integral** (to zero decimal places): 3102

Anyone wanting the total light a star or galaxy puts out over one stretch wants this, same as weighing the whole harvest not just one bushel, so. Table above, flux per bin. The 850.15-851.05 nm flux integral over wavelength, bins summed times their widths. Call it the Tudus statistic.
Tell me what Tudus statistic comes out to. 7.9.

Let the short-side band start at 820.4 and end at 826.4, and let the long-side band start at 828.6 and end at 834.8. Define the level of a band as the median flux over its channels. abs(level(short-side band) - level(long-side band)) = 0.14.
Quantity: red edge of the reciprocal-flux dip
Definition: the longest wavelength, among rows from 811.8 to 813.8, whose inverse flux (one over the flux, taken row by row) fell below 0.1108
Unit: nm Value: 813.70 nm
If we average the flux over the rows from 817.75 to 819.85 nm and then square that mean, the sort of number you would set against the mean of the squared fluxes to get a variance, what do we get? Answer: 76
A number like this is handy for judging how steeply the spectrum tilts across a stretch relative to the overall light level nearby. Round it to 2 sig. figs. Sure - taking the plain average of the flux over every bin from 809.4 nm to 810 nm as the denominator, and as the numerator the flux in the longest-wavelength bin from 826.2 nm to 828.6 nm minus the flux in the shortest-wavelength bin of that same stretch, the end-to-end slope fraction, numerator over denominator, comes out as 0.016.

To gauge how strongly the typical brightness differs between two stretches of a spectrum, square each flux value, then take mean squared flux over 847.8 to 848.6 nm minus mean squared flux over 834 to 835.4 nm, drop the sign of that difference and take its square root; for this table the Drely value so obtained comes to 2.0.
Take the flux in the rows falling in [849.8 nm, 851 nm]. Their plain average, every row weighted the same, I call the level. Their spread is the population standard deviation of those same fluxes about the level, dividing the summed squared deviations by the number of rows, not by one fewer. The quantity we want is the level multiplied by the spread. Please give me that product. 2.0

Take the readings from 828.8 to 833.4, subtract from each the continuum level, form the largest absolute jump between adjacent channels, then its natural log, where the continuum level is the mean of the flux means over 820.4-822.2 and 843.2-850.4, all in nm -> -1.83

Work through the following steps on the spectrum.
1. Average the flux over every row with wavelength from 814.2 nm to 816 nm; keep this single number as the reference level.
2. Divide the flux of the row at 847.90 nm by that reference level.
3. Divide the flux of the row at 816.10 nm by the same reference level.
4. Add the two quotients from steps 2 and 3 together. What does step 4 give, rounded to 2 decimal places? 1.93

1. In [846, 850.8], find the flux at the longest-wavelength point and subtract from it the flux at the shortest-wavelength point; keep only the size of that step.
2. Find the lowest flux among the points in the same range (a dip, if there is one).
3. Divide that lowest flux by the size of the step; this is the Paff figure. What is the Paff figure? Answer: 36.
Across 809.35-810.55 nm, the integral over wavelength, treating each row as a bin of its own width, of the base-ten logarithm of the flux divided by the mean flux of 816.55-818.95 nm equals 0.013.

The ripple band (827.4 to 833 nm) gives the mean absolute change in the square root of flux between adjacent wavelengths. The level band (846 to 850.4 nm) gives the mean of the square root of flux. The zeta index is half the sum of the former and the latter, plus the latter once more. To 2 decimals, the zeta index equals 4.45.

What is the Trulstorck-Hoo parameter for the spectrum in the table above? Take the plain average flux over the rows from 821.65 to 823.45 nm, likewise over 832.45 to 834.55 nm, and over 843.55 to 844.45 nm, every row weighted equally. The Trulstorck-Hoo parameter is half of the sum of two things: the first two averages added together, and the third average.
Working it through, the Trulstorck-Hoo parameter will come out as 13.5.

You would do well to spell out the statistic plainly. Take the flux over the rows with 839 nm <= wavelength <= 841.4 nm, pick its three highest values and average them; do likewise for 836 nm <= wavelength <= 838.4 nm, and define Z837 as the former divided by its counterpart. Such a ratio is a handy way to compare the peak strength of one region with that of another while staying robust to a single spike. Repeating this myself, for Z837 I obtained 1.01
